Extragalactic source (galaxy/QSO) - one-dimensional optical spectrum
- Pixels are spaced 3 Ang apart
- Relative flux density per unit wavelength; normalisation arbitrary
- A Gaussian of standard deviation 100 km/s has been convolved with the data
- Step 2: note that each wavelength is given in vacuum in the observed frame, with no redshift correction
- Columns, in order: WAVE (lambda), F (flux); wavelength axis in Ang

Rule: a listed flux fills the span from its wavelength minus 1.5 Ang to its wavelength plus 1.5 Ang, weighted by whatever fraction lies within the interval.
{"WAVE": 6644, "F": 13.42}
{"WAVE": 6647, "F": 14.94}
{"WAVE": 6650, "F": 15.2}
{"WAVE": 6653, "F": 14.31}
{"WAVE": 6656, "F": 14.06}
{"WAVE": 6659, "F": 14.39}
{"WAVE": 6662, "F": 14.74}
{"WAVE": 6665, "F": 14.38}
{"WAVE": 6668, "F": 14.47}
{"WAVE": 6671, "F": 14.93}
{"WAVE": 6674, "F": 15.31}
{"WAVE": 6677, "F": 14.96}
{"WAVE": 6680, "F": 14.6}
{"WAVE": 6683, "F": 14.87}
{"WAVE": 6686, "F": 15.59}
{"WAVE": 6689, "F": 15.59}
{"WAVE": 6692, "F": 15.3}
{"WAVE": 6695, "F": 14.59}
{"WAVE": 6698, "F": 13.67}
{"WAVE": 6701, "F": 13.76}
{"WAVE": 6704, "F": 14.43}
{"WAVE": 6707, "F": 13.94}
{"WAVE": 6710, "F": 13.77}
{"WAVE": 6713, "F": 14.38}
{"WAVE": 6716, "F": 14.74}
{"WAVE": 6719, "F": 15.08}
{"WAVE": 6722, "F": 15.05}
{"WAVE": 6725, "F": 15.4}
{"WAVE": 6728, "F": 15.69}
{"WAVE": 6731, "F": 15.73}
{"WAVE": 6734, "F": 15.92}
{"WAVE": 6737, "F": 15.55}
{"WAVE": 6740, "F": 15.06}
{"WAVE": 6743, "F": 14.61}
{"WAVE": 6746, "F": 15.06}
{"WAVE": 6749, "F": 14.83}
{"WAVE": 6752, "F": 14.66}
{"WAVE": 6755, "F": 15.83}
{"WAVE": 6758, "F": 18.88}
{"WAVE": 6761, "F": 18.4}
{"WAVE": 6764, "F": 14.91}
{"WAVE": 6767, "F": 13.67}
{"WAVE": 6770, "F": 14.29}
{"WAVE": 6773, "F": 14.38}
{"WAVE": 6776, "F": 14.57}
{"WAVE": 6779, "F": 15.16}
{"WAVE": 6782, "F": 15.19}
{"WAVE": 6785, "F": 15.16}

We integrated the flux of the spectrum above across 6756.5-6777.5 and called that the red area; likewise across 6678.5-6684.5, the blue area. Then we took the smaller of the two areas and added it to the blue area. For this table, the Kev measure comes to 177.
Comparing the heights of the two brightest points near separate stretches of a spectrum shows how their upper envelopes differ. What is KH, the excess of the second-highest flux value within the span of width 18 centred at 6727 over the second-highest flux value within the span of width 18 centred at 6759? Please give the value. -2.7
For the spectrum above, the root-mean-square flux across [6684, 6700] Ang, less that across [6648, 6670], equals 0.46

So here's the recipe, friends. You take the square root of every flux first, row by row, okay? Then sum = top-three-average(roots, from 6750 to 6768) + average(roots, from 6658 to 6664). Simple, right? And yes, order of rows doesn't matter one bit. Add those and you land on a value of 8.02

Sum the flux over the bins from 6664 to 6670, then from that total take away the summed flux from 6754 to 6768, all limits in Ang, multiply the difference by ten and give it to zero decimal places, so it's -528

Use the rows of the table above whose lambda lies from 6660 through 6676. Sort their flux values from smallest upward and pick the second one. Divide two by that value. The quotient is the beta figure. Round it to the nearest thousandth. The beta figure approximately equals 0.138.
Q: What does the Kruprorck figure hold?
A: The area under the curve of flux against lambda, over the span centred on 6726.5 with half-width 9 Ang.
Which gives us 279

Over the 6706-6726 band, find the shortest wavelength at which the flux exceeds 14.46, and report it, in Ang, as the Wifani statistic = 6716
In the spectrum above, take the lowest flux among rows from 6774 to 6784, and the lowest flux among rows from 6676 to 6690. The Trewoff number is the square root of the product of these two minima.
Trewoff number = 14.6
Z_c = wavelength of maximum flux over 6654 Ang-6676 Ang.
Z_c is 6674 Ang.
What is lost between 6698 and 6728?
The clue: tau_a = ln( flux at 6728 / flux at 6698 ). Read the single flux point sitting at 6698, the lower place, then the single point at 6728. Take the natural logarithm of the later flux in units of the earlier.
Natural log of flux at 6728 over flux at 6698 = 0.14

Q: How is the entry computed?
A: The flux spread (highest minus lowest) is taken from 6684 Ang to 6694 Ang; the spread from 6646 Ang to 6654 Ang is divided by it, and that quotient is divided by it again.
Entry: 10.6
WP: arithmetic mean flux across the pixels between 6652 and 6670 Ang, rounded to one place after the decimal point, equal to 14.4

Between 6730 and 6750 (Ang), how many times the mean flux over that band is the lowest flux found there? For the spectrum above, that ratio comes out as 0.958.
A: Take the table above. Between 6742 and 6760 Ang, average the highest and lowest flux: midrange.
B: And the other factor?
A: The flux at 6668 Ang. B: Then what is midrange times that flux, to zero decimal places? 242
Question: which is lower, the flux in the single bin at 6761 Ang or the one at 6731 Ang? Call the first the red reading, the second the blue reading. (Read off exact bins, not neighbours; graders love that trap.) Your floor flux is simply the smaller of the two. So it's 15.7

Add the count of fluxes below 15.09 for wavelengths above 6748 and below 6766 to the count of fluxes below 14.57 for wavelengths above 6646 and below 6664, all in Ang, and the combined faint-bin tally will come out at 6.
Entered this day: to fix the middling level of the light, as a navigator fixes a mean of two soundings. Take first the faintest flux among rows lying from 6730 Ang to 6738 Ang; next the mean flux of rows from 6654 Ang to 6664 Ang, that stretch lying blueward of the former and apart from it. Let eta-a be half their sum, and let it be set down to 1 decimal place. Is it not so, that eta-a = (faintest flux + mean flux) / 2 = 15.0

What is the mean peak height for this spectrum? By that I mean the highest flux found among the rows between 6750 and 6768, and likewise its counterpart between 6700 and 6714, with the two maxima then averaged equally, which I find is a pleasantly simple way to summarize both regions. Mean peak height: 16.7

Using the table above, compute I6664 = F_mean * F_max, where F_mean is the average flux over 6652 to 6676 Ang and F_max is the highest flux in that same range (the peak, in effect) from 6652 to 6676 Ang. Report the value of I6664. 223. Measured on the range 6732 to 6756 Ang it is 242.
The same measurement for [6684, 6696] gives 238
